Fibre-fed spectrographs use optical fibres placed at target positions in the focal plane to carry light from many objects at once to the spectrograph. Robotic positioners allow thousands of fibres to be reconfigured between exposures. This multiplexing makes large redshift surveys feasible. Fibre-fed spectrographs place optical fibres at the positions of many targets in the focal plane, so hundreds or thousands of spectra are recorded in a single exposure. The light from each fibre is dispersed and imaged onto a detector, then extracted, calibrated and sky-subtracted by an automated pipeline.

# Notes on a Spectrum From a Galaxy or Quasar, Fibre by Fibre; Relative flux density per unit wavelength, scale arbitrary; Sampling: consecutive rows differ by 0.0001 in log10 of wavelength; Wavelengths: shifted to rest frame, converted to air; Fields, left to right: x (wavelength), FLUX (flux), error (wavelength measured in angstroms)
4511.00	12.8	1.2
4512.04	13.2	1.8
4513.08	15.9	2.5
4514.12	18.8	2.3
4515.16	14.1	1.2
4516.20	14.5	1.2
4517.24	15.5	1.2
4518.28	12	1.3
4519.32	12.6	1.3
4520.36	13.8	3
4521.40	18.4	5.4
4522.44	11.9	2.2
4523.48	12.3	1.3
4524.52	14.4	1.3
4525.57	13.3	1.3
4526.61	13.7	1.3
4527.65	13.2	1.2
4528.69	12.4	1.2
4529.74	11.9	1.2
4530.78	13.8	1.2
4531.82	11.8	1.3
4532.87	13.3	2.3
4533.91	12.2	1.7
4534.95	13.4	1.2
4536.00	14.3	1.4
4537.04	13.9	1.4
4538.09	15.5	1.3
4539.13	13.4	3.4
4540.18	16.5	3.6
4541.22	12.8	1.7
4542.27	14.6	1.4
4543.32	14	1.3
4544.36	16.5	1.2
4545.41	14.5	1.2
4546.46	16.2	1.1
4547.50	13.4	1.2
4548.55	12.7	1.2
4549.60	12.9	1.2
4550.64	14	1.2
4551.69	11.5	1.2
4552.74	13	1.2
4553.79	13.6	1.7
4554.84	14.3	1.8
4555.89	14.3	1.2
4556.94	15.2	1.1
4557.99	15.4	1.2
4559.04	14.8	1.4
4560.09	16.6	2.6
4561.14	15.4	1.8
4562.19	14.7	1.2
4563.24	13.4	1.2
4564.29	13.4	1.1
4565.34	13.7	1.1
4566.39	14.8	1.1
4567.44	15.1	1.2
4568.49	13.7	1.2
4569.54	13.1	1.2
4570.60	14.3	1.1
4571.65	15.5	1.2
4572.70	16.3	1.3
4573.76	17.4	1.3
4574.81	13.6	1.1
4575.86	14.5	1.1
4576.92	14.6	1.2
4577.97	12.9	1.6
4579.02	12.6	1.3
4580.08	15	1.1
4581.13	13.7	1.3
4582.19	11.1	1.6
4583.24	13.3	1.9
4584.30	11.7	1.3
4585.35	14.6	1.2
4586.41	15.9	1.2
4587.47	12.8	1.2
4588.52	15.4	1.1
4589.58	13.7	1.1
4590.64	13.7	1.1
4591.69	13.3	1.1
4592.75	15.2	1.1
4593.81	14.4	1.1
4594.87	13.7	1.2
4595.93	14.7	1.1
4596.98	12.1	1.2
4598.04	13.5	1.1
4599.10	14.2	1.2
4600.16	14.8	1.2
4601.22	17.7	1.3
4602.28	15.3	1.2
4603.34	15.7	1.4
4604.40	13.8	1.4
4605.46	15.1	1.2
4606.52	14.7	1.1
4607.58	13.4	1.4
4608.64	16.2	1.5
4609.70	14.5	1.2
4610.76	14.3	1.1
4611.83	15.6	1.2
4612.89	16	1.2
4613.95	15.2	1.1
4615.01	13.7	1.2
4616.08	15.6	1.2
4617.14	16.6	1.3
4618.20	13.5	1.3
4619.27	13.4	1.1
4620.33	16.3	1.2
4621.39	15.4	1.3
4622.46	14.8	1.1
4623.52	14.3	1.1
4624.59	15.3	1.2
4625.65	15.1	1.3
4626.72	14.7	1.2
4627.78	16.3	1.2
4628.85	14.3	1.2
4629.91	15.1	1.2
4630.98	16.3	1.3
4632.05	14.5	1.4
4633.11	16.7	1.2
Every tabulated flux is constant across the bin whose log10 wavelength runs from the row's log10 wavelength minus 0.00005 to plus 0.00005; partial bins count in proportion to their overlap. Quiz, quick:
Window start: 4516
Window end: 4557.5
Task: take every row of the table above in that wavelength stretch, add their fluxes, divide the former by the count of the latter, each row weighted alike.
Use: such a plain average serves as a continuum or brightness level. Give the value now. 13.8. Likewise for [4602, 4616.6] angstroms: 14.9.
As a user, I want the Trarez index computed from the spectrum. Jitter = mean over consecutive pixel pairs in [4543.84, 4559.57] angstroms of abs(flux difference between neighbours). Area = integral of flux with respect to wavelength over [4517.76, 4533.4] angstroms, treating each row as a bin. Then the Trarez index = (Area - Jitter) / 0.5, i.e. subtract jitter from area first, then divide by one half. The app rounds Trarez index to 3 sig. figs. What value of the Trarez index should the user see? 412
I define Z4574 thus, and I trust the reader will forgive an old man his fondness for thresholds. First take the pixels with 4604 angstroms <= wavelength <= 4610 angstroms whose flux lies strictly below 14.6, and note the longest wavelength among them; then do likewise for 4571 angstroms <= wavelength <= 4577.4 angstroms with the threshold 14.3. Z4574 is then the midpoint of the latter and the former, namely 4592.3 angstroms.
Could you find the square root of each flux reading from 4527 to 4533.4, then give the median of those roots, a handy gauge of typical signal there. 3.58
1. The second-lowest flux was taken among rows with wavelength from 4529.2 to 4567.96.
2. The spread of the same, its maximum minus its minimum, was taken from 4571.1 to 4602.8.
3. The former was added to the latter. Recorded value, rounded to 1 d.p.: 18.4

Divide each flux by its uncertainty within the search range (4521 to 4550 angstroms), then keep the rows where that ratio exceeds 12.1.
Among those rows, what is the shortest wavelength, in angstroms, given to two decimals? 4544.36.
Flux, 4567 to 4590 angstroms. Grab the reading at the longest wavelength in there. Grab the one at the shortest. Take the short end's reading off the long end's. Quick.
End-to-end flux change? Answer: -1.4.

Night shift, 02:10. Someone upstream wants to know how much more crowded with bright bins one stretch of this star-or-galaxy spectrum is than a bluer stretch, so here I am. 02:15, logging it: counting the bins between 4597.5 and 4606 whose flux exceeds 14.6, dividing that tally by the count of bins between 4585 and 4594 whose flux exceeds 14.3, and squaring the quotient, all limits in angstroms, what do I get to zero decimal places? 1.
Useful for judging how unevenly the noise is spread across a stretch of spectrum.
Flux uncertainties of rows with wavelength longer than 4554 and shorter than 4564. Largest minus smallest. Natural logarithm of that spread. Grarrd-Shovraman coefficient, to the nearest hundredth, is 0.41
